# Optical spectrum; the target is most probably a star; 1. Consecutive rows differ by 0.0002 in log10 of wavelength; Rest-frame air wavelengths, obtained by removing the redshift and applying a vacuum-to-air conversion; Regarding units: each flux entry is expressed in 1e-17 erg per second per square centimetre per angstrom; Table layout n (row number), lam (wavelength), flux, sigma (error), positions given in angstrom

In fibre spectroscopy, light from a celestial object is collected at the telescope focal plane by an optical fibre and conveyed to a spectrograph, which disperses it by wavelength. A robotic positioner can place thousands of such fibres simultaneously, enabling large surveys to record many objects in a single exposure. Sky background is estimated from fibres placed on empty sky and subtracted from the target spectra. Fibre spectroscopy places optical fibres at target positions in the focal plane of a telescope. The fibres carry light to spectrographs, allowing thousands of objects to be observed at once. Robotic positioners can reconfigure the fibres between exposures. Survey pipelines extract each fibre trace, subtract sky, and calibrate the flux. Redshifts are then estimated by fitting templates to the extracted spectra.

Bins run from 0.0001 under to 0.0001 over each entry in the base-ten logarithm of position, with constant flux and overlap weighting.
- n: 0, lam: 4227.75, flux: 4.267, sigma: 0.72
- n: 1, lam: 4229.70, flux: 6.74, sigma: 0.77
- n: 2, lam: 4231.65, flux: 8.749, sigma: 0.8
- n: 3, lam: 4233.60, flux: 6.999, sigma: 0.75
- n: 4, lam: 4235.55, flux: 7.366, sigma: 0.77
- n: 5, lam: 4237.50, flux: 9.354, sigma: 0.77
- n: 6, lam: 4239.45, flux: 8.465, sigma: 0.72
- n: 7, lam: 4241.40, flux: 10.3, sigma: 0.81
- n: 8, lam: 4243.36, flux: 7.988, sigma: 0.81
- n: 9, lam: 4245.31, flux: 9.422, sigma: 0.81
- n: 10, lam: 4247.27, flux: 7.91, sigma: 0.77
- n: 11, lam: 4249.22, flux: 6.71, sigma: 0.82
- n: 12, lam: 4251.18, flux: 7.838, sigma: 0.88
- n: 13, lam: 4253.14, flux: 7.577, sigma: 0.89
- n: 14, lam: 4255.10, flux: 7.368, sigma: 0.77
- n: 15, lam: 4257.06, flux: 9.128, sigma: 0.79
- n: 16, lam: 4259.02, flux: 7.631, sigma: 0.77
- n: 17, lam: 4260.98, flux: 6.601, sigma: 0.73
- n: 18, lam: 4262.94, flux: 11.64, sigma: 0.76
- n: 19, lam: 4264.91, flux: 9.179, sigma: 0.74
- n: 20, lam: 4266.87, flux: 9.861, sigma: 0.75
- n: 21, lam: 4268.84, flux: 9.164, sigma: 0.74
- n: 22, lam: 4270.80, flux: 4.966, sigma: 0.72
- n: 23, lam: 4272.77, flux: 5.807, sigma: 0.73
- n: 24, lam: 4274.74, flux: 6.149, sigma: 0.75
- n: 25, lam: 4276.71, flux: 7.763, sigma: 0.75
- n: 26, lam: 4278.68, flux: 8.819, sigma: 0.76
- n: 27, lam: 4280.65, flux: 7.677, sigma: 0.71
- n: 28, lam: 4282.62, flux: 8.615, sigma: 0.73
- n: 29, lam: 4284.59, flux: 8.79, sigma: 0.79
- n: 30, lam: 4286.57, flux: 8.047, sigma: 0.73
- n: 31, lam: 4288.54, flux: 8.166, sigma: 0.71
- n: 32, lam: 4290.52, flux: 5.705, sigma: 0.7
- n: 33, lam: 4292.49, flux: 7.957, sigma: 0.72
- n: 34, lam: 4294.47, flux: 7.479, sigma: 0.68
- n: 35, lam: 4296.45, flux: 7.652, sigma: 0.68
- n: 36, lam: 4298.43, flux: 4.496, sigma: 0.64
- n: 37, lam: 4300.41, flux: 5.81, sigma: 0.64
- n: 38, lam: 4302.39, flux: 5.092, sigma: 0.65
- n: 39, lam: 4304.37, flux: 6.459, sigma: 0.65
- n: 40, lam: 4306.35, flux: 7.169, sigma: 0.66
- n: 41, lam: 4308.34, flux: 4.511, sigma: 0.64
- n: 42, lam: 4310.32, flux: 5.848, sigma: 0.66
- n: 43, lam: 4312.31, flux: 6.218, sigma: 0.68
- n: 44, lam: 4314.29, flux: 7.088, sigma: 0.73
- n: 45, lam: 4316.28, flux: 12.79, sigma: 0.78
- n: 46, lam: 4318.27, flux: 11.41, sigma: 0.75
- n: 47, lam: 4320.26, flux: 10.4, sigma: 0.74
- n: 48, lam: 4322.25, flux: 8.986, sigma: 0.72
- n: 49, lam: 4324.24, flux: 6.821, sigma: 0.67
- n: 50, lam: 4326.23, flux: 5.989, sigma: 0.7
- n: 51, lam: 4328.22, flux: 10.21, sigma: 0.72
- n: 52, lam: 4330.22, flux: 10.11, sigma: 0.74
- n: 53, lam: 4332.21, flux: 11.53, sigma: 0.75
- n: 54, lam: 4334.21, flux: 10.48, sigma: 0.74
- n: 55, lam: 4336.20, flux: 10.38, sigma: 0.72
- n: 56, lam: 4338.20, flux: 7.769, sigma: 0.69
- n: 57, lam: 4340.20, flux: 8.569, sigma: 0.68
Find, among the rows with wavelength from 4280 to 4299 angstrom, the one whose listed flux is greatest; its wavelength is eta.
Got 4284.59 angstrom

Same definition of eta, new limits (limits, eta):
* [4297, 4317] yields 4316.28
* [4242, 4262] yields 4245.31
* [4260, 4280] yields 4262.94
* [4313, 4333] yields 4316.28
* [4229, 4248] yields 4241.40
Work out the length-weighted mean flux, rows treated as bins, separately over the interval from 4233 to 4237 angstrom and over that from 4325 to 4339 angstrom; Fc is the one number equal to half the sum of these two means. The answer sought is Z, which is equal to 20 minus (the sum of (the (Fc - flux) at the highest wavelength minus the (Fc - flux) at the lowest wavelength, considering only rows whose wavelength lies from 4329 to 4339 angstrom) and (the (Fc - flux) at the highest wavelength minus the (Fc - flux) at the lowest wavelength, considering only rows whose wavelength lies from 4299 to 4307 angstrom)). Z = 19.0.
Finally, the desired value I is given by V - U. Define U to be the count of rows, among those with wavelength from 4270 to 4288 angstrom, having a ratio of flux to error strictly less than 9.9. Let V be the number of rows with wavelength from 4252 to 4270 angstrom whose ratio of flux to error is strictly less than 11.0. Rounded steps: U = 3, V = 4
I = 1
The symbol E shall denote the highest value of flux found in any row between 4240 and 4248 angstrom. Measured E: 10.3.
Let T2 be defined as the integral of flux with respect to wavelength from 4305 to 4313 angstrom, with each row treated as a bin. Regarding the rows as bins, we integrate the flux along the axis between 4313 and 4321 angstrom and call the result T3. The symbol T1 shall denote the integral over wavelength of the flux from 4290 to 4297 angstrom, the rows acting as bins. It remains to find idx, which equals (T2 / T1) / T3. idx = 0.0114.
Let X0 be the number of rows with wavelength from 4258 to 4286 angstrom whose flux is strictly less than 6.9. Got 4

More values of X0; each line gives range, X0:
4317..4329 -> 2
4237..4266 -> 2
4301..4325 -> 6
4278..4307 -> 5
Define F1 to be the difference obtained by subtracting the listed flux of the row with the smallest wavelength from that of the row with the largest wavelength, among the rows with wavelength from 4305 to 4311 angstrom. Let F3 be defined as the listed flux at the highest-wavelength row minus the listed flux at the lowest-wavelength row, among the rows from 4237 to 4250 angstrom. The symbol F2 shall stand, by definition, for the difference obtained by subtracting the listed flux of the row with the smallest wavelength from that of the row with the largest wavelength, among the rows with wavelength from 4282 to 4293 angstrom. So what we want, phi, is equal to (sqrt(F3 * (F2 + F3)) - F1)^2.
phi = 18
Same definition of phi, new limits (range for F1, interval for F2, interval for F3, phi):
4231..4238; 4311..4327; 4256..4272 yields 13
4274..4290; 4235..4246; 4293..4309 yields 0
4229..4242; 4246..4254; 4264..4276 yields 0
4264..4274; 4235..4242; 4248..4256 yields 24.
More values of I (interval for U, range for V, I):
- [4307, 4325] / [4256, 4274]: 0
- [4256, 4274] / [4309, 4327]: 2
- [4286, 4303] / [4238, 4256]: 2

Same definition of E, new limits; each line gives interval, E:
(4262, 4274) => 11.64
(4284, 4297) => 8.79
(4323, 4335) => 11.53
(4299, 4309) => 7.169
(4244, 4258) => 9.422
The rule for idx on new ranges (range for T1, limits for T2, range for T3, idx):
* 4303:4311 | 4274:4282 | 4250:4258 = 0.0203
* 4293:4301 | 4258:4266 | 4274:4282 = 0.0220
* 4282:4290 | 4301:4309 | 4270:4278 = 0.0141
